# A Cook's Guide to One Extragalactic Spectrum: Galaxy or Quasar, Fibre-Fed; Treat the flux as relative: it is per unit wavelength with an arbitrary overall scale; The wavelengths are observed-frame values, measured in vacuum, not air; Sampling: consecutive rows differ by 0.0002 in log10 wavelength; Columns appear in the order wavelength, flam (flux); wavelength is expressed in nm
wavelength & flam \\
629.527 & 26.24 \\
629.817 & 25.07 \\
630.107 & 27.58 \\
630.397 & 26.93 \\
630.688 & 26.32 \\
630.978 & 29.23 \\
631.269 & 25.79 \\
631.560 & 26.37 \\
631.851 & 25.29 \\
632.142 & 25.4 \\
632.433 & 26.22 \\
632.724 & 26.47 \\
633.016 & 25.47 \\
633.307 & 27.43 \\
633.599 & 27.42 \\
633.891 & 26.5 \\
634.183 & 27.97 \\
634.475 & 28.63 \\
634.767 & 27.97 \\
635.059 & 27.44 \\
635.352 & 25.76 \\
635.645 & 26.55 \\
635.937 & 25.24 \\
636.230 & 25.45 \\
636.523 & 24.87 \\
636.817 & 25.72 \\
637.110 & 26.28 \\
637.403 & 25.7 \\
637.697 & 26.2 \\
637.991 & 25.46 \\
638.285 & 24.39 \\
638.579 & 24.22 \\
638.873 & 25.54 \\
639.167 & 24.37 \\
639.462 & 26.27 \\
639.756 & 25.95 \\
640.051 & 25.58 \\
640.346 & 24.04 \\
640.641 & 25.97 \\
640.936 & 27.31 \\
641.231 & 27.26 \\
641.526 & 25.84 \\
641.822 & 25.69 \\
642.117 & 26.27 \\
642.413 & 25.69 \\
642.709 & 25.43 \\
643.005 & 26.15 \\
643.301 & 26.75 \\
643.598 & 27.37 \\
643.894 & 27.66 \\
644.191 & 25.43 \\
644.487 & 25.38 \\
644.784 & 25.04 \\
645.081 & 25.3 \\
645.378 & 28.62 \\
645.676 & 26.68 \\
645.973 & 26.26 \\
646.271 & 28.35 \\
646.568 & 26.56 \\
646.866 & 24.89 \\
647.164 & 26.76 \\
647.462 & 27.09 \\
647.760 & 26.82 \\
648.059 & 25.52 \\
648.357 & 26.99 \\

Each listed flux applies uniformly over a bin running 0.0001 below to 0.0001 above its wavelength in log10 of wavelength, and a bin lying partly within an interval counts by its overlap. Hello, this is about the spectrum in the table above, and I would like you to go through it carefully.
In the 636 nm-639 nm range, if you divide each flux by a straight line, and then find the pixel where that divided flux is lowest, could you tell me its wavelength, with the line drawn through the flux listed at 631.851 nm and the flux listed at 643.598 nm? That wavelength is 638.579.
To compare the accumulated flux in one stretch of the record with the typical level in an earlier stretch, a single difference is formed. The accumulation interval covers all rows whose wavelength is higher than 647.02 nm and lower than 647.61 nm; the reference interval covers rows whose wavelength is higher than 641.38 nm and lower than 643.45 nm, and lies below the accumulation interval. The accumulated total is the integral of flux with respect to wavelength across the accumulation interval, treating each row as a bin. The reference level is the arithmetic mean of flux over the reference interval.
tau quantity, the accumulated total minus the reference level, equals -10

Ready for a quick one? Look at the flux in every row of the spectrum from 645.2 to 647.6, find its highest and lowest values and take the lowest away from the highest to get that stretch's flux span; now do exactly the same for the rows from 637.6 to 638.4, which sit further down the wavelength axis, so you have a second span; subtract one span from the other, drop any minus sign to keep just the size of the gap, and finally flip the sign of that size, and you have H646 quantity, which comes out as -1.9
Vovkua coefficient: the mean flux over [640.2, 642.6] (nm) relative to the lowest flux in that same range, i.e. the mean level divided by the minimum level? 1.08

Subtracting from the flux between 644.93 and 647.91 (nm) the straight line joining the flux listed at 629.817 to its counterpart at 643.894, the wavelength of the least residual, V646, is 646.866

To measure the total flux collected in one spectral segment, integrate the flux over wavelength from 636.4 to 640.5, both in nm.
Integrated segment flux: 104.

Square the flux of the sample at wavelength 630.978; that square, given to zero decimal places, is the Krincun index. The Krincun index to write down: 854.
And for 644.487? 644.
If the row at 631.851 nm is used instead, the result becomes 640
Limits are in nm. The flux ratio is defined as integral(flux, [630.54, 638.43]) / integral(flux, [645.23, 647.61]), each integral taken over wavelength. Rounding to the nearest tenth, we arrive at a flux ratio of 3.2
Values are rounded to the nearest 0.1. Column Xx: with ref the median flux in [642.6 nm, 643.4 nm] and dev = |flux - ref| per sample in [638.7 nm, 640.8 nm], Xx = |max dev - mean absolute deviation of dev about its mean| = 1.5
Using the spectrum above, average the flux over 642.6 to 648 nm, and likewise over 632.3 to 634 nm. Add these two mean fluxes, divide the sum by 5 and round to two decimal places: 10.61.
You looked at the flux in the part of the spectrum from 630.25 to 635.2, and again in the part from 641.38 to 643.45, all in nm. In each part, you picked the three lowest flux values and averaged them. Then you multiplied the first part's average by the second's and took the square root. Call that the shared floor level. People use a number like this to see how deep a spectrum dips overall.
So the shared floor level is 25.49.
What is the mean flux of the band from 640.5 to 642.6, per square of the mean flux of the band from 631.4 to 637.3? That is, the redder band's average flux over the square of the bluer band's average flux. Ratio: 0.0377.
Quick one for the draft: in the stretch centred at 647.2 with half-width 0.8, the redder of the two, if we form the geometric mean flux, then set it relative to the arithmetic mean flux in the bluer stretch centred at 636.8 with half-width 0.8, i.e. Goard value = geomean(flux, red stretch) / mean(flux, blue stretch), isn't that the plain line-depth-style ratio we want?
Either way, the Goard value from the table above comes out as 1.032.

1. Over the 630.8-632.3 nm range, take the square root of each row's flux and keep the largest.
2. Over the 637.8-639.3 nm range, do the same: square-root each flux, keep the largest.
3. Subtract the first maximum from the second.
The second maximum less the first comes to -0.35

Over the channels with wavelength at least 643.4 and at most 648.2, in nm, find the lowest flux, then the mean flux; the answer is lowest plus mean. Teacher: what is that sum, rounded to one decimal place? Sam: 51.4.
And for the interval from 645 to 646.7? 52.3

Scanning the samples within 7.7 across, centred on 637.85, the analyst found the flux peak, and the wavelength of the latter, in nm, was 634.475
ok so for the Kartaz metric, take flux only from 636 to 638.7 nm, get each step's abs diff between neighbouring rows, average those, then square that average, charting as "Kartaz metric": 0.40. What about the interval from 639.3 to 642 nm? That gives 0.79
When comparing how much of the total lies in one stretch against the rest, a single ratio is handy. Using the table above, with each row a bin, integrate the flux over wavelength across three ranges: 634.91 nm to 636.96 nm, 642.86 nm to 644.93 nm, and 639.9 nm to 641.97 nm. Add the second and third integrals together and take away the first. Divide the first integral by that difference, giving 0.96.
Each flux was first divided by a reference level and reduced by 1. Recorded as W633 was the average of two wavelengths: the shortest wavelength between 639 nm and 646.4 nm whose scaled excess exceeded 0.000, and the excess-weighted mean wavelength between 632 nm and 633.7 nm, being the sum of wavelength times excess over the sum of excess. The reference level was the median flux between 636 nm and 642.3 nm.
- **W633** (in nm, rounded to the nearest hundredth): 636.39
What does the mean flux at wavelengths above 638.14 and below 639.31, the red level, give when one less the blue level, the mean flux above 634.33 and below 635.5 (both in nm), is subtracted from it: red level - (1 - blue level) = 51.1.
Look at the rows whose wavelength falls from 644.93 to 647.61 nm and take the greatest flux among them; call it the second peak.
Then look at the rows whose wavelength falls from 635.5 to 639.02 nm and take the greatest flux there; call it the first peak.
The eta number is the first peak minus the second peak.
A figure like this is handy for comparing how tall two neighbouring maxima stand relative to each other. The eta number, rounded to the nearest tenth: -2.1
